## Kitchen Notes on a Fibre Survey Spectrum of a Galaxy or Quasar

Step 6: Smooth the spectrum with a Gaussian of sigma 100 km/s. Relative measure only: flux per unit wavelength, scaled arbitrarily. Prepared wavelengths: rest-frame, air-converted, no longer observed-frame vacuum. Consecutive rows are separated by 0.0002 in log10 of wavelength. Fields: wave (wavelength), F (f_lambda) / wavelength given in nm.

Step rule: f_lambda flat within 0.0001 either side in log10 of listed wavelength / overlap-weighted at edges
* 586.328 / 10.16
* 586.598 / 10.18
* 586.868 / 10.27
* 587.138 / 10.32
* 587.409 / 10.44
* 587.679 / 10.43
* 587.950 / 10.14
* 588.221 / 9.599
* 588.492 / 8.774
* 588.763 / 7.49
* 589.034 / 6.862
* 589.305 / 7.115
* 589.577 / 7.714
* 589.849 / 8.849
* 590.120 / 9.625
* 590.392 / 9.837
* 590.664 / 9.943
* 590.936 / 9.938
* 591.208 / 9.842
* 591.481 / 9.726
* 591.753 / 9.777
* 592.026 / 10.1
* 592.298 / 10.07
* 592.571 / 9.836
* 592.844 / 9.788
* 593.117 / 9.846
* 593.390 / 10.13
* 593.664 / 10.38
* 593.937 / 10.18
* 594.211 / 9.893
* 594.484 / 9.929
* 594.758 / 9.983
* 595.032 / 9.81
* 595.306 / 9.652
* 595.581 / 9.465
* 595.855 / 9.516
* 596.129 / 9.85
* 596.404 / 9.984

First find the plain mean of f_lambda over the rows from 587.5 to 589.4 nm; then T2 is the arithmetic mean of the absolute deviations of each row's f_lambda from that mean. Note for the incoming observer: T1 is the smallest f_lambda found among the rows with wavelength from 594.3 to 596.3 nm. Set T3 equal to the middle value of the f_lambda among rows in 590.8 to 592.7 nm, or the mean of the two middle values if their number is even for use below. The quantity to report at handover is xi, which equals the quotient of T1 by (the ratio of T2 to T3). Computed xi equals 74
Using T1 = 9.465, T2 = 1.3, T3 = 9.8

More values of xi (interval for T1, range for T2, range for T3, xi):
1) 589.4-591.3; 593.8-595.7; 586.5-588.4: 457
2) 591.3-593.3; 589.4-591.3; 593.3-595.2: 153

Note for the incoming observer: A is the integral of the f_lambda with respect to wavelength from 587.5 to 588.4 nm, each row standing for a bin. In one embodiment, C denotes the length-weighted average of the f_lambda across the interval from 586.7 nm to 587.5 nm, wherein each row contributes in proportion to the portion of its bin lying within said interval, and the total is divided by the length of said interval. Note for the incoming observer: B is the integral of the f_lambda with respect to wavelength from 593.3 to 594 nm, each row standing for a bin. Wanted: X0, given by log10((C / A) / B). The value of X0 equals -0.796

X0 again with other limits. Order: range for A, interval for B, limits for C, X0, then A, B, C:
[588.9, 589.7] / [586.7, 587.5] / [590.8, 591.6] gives -0.686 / 5.8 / 8.3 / 9.83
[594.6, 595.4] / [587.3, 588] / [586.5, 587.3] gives -0.745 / 7.9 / 7.3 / 10.27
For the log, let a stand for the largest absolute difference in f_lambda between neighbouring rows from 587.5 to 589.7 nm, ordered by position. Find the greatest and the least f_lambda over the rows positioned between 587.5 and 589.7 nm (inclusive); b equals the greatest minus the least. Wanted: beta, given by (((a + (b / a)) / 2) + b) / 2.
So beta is 2.8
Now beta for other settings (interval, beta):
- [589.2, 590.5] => 2.2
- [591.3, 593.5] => 0.6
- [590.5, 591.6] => 0.6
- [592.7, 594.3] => 0.9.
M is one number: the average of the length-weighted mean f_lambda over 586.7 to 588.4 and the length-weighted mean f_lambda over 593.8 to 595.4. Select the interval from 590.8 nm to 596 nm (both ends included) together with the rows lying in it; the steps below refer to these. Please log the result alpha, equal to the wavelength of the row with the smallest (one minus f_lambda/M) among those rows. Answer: 593.664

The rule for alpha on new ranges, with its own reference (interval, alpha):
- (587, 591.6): 587.409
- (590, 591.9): 590.664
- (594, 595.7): 594.758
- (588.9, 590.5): 590.392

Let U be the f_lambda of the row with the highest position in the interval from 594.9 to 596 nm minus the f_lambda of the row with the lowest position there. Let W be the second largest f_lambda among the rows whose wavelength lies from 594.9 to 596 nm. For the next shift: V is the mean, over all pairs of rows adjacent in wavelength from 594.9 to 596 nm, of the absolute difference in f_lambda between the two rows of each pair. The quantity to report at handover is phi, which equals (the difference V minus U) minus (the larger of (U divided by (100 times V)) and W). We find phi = -9.2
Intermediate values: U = -0.3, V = 0.13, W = 9.652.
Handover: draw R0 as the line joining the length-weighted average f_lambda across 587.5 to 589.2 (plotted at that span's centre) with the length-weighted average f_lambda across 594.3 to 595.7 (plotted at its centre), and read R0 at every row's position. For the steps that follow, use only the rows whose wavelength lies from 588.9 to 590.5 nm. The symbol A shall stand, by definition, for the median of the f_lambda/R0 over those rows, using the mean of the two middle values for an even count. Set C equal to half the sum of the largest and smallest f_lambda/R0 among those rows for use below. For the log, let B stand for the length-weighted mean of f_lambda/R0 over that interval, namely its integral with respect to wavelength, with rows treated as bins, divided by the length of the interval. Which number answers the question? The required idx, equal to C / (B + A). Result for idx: 0.503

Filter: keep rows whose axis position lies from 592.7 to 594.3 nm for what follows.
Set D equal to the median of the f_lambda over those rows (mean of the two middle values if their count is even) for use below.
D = 10.0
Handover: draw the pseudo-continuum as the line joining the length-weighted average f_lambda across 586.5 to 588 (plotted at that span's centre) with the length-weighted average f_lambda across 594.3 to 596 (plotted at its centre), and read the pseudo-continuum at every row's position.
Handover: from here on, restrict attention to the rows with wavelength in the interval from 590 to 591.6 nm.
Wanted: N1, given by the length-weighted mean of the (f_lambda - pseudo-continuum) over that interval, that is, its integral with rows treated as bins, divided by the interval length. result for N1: -0.23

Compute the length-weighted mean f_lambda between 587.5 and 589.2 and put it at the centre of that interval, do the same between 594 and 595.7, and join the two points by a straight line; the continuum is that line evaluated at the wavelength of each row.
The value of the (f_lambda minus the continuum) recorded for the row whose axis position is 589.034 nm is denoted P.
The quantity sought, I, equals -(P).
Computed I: 2.1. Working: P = -2.1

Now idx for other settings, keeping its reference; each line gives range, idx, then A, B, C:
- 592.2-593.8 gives 0.503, 1.05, 1.05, 1.06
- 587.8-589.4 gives 0.516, 0.91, 0.94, 0.96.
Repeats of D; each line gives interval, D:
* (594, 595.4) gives 9.9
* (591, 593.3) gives 9.8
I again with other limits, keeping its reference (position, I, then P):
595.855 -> 0.4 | -0.4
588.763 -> 1.5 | -1.5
